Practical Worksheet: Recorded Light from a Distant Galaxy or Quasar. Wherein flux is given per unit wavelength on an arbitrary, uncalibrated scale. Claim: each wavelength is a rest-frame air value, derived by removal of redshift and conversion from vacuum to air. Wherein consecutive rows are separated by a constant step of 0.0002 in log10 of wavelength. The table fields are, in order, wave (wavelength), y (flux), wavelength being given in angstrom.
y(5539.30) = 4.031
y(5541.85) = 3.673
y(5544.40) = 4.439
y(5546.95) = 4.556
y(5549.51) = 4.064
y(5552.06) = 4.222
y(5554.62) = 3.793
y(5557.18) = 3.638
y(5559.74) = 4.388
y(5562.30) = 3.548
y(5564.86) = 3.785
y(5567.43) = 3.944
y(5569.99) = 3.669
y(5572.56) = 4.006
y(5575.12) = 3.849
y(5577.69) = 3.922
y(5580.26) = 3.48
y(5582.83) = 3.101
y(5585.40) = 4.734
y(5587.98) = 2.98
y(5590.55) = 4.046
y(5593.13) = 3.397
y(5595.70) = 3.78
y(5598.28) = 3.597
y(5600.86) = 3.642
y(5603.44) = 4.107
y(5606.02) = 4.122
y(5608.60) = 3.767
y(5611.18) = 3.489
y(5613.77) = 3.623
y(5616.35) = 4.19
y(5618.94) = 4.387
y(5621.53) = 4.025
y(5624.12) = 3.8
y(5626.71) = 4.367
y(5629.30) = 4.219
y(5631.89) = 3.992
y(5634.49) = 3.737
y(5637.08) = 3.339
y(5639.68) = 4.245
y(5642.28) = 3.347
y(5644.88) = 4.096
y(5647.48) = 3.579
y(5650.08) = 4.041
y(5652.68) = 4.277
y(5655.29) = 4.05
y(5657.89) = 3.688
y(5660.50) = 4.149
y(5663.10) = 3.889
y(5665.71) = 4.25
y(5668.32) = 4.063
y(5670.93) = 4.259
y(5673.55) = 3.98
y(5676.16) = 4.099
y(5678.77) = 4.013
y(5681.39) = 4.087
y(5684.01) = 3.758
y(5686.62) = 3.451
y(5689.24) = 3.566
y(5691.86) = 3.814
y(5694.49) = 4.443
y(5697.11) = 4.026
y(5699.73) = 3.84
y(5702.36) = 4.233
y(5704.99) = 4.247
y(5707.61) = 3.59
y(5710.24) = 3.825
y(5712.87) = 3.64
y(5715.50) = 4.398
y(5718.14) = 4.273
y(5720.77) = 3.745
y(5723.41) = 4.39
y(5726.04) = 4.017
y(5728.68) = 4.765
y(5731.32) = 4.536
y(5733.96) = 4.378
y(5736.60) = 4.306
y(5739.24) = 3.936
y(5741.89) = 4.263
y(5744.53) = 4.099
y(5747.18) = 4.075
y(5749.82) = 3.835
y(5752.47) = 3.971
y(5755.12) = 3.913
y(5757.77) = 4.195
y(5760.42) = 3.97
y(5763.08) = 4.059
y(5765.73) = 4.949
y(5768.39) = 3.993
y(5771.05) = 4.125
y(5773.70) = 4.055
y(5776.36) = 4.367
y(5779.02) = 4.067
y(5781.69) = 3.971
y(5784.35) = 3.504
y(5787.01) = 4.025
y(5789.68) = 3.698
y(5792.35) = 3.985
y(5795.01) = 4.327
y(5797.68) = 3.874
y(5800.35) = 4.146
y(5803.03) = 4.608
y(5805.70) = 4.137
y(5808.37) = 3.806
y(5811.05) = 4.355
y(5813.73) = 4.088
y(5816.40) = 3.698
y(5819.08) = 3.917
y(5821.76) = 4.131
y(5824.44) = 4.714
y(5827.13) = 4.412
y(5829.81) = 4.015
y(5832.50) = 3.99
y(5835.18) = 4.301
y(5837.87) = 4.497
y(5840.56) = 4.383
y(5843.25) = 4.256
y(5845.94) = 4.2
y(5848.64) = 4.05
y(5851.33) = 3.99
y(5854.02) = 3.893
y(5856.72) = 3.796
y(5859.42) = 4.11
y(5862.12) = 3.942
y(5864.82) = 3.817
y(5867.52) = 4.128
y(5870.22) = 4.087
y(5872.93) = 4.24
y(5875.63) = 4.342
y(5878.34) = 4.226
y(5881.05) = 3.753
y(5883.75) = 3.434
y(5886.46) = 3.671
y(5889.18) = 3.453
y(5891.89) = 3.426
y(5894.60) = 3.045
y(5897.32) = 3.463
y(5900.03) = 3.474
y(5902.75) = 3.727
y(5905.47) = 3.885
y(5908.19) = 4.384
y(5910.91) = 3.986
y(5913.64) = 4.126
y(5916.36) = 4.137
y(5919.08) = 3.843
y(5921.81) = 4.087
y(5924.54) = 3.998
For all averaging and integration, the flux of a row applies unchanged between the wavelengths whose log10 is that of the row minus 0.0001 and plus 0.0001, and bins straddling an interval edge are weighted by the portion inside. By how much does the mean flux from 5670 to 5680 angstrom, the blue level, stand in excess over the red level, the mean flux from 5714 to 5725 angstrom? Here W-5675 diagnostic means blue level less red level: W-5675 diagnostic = -0.11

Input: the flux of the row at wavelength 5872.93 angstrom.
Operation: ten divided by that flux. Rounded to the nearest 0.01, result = 2.36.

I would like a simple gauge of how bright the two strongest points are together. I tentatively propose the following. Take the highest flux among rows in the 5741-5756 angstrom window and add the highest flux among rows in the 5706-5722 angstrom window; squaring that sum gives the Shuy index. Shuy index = 75.0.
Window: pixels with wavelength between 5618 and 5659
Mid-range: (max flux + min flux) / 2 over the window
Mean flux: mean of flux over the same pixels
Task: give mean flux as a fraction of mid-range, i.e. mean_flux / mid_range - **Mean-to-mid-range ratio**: 1.02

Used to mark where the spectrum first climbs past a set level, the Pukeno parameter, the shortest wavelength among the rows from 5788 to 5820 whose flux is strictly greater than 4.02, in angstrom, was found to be 5795.01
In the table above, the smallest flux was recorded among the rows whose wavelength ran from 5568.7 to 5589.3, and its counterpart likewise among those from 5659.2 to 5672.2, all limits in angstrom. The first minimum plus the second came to 6.87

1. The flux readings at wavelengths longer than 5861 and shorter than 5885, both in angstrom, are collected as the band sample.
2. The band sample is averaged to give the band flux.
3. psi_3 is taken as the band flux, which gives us 4.00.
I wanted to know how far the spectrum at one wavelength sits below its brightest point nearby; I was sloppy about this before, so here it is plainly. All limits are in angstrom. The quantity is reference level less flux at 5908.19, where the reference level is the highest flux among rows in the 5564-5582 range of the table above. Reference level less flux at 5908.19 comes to -0.4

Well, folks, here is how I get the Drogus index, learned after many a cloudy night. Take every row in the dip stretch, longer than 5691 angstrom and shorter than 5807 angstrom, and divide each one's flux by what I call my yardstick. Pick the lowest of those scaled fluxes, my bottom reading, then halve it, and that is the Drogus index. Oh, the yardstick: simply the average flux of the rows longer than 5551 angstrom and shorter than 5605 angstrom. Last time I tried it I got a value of 0.462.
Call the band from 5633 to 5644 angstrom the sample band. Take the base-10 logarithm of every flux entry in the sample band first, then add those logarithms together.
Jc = 2.25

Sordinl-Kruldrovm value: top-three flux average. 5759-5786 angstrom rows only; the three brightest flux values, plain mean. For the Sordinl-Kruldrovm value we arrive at 4.48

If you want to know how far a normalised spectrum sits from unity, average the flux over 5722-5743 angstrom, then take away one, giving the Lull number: 3.32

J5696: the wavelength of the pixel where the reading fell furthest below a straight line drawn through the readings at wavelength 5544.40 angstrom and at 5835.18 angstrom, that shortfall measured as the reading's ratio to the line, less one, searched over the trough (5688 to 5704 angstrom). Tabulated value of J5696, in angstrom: 5689.24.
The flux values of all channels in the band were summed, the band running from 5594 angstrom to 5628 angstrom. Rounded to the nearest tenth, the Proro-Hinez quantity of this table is 50.9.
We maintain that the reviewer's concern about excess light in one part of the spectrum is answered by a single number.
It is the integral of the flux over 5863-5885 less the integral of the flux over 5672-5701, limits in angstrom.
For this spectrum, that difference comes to -26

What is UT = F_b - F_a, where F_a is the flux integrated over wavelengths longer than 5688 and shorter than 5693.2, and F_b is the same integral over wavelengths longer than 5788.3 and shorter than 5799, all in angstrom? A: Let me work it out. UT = 23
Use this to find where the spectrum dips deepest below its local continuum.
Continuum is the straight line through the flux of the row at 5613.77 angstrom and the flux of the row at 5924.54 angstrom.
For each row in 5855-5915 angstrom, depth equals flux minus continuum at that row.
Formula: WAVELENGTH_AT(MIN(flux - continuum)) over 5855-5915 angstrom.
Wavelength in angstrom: 5894.60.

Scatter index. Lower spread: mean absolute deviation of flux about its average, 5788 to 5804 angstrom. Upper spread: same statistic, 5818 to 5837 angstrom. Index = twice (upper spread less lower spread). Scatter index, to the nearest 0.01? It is -0.06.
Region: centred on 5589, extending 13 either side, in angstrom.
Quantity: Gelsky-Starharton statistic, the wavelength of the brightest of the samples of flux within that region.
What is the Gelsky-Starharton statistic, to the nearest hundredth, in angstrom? 5585.40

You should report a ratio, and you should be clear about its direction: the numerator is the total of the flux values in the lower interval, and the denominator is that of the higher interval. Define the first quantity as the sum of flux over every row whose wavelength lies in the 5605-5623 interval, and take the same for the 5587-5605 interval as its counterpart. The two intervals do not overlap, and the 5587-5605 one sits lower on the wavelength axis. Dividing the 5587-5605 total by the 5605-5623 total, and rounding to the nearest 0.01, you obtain 0.93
